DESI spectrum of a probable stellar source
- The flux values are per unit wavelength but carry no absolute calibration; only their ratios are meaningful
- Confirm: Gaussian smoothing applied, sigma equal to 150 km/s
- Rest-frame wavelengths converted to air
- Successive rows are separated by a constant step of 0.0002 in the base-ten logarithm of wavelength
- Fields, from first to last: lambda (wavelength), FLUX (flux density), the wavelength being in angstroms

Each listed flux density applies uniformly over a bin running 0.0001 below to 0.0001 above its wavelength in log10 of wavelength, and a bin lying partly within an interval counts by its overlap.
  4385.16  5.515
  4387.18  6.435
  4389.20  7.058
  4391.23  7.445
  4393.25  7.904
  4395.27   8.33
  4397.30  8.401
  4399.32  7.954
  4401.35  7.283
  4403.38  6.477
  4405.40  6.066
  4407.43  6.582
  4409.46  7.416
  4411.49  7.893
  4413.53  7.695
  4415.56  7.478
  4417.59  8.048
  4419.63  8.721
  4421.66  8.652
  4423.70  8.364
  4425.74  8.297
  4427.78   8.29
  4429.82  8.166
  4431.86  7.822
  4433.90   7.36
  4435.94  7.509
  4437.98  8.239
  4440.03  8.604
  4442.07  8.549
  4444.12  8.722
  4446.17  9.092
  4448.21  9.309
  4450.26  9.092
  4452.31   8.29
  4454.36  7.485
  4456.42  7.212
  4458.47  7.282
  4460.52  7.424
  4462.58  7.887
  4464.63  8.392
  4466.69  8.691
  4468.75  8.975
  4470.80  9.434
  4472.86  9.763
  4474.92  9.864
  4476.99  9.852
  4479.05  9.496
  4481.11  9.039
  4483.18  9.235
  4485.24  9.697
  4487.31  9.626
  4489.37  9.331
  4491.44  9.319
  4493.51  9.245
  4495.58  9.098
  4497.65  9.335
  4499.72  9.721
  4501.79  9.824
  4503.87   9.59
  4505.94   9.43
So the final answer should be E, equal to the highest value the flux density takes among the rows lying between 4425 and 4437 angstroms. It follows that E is 8.297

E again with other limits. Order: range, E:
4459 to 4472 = 9.434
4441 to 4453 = 9.309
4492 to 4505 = 9.824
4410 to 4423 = 8.721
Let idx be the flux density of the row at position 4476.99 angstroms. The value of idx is 9.852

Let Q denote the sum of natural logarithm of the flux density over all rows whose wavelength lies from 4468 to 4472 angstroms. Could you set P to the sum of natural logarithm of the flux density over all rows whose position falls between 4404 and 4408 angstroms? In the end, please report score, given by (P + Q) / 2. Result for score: 4.06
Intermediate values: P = 3.7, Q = 4.44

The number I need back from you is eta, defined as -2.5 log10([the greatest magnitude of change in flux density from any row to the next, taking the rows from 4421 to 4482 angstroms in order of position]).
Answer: 0.24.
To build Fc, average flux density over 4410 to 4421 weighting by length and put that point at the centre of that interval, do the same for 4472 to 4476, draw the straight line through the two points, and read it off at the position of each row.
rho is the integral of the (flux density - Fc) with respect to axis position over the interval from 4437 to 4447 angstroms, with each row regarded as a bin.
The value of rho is -2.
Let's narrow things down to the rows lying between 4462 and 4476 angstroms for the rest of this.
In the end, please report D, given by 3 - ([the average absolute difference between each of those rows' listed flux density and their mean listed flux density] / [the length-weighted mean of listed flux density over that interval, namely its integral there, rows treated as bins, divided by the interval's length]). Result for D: 2.93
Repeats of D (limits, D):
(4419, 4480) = 2.93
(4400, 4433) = 2.92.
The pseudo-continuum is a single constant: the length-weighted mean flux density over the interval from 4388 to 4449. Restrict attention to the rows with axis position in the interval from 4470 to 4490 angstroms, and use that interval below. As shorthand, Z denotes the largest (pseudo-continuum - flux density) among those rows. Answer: -1.1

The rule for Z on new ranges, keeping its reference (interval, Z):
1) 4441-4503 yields 0.7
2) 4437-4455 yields 0.4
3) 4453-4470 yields 0.7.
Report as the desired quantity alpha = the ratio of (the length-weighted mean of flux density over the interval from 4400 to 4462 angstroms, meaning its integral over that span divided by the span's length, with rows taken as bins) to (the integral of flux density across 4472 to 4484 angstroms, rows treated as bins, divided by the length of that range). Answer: 0.83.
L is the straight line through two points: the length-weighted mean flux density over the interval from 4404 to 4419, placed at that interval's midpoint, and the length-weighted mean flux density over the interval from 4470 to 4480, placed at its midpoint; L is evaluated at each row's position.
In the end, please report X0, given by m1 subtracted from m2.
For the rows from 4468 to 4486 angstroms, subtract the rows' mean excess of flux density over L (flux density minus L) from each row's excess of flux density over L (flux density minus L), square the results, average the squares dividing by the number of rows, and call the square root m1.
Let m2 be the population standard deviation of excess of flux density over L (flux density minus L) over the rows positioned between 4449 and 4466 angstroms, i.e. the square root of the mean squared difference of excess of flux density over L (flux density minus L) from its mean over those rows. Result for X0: 0.3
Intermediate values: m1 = 0.37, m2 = 0.69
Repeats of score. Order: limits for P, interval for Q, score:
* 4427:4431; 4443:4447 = 4.29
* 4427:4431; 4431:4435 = 4.13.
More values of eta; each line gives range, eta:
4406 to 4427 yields 0.20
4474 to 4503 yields 0.84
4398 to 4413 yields 0.20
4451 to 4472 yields 0.24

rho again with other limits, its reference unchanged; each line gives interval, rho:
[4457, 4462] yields -10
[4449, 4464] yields -21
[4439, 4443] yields -1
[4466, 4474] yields -3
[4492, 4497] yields -6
